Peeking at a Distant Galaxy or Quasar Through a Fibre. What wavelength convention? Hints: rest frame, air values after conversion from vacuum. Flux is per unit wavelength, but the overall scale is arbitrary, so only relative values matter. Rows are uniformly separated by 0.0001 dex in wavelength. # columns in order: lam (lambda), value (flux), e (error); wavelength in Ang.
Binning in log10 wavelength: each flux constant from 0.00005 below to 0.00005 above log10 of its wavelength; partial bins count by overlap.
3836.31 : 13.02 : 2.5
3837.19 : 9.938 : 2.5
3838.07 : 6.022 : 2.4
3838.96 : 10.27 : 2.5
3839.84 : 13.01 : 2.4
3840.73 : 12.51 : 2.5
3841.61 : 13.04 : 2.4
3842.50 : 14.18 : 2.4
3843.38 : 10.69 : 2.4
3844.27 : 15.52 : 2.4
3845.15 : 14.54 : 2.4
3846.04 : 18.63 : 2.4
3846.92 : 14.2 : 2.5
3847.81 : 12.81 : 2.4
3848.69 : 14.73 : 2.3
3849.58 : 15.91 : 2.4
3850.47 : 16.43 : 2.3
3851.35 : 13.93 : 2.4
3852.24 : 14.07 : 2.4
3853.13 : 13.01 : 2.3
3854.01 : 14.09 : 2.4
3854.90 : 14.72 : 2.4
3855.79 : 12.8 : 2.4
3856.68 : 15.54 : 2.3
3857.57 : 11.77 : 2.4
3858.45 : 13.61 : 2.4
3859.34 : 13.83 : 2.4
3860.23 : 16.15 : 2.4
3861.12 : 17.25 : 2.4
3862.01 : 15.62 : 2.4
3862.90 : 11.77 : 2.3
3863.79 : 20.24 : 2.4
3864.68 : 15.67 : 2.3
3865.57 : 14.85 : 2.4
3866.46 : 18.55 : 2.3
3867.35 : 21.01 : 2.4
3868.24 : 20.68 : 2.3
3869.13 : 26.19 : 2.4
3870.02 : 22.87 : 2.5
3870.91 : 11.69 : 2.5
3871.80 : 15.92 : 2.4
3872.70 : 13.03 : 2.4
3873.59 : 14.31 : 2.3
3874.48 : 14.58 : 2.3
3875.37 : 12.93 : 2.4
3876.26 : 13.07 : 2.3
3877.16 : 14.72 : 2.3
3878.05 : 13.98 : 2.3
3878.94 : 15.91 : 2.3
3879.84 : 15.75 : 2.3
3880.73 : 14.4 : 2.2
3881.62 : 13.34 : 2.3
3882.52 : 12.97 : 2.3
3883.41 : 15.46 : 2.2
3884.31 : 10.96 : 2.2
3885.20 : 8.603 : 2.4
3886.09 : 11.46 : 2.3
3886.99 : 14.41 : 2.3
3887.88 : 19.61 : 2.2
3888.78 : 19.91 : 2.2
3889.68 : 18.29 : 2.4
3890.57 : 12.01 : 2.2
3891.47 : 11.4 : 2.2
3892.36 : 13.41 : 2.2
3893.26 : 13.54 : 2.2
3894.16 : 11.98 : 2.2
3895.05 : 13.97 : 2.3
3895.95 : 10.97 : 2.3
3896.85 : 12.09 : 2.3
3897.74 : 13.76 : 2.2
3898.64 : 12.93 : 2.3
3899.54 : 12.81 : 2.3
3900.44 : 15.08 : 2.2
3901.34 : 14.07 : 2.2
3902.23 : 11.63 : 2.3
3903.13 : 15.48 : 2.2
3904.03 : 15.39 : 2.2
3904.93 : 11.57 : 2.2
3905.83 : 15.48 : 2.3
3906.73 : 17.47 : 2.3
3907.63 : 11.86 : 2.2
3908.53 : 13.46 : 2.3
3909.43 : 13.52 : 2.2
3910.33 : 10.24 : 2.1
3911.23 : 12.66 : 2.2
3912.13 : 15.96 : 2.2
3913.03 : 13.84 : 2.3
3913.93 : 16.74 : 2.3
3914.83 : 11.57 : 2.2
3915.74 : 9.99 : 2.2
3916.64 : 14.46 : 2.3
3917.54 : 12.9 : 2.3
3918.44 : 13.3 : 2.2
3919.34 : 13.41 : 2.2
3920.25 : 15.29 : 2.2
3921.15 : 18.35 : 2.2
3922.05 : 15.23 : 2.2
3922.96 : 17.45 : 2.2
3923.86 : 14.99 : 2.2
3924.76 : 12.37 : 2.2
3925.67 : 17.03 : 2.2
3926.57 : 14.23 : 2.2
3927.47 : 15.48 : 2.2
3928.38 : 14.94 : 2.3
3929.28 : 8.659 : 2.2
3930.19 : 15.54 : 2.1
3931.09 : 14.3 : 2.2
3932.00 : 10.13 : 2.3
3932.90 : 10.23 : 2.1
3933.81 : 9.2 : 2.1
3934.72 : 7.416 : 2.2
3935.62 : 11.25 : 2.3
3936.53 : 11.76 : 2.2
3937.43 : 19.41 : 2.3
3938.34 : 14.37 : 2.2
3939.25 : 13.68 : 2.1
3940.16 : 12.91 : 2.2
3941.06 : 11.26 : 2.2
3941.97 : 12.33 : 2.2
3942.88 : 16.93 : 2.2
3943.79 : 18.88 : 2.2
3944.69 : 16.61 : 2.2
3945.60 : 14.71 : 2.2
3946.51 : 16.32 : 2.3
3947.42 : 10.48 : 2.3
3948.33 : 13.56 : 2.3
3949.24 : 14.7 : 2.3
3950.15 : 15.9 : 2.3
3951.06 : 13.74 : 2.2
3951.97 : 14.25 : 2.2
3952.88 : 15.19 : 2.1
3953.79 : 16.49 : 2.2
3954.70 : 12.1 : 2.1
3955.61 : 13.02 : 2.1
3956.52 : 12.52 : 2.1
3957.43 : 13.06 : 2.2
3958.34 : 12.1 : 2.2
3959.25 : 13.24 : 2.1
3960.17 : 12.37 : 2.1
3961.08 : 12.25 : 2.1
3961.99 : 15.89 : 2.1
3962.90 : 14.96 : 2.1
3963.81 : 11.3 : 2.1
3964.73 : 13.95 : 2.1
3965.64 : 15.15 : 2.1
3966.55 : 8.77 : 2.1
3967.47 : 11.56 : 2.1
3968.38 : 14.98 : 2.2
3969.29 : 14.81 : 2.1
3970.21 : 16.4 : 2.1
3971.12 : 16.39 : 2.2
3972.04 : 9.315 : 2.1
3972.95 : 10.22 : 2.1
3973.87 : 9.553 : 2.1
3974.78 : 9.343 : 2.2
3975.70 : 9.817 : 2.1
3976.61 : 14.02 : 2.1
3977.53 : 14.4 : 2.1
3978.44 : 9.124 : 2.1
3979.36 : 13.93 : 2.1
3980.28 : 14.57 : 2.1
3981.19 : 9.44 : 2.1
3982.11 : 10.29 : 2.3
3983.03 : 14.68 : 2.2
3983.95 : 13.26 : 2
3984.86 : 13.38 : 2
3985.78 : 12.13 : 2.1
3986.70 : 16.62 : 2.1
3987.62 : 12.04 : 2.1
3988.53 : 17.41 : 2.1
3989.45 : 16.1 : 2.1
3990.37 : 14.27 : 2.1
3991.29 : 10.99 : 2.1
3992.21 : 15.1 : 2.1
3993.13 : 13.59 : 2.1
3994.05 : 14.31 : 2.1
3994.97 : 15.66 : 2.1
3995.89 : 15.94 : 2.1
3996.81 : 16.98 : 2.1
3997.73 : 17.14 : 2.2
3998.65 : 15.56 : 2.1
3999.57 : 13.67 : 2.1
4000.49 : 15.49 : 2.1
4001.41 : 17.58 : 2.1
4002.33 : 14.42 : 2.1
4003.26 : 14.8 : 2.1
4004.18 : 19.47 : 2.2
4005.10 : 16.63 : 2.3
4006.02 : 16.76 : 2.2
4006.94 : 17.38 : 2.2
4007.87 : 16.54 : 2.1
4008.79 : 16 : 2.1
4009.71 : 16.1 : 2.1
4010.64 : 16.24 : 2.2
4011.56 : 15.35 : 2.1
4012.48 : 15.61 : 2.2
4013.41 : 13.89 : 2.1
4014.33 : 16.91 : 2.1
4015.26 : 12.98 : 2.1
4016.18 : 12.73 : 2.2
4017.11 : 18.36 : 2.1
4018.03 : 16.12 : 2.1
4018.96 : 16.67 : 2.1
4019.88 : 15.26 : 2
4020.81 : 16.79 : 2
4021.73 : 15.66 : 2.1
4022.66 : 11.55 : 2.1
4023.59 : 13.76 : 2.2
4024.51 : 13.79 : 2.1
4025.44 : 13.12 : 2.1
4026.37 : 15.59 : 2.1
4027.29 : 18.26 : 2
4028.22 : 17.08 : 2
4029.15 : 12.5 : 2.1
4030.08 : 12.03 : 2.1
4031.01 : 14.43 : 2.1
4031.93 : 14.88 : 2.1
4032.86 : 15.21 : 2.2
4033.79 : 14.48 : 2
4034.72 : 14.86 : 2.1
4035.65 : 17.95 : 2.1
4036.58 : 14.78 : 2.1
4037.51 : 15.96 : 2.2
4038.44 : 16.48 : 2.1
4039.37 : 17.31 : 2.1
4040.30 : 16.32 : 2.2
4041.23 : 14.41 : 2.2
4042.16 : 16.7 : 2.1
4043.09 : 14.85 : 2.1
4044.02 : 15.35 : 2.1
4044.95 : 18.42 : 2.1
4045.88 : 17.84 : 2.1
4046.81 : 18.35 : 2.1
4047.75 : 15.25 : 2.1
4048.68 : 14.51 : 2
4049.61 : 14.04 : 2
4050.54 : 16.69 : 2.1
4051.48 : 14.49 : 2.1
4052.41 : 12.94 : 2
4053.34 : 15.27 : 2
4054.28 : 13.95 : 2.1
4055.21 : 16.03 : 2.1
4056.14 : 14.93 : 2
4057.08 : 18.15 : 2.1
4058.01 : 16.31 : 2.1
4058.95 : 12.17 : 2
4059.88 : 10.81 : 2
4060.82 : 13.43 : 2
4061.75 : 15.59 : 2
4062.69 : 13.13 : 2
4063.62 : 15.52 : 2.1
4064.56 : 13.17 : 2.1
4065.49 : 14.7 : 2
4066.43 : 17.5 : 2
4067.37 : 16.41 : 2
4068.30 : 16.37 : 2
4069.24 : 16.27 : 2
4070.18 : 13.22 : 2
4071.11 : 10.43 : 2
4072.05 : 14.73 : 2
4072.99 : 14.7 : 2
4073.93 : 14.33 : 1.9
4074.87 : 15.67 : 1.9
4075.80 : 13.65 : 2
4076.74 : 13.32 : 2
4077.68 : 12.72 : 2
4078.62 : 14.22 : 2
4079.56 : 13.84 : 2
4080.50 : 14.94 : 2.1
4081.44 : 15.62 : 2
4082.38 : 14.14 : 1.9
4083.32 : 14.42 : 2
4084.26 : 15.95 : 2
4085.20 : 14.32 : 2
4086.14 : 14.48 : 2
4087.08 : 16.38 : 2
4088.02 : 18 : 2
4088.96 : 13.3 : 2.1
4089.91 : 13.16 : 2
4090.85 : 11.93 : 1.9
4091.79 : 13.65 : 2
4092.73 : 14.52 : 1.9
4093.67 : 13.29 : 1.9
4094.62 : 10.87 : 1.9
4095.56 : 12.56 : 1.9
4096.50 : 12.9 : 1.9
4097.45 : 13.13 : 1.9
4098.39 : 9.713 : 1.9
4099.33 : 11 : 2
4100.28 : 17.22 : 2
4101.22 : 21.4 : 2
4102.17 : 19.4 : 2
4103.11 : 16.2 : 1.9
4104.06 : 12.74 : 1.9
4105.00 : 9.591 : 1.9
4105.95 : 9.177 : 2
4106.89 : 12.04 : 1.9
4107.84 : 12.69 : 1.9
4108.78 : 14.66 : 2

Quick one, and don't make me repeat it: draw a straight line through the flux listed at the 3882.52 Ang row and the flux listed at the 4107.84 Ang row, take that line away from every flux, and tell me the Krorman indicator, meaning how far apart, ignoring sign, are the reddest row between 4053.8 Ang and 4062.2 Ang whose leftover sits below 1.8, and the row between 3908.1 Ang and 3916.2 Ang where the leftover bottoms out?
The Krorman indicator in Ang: 145.1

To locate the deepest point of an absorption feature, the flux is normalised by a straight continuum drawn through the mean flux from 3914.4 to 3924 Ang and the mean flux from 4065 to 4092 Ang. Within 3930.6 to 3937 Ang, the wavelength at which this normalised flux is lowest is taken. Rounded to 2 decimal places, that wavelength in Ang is 3934.72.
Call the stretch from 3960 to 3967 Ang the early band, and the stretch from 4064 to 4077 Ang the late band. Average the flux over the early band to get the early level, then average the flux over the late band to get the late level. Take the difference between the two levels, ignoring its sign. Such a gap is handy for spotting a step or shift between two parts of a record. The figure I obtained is 1.5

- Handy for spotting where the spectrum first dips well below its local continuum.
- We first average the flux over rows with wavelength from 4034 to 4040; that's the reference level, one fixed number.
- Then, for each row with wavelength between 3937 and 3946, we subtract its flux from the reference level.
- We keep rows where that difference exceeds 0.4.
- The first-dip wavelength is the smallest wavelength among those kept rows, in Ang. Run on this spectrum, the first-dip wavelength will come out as 3938.34 Ang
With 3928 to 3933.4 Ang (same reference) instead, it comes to 3928.38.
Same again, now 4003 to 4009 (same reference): 4003.26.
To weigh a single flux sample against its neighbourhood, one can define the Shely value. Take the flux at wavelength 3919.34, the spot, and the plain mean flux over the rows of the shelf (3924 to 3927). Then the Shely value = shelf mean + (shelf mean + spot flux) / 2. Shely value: 29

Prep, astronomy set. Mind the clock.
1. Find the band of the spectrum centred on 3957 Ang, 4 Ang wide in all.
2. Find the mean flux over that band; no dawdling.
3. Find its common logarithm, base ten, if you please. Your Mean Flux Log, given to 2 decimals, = 1.10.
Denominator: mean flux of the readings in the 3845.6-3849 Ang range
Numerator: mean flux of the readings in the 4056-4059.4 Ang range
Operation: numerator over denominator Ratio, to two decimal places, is 1.02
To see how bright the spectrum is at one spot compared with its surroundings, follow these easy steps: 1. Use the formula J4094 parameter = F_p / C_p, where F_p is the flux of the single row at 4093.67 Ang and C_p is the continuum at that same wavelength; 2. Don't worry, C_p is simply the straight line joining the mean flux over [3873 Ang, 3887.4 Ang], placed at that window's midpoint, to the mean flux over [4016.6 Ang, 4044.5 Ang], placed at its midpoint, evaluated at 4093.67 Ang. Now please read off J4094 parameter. 0.83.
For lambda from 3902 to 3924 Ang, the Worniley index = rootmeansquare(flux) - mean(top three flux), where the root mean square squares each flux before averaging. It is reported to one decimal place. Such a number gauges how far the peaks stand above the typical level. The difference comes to -3.5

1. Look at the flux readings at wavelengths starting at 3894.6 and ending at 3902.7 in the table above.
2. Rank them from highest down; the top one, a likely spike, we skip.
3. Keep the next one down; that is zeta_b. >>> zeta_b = 14.07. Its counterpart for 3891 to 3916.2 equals 16.74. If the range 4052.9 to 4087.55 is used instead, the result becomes 17.5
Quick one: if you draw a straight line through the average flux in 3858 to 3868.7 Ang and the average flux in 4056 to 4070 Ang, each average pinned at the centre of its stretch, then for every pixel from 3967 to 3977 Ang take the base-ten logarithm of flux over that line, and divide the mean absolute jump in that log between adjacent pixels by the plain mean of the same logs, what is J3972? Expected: -1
